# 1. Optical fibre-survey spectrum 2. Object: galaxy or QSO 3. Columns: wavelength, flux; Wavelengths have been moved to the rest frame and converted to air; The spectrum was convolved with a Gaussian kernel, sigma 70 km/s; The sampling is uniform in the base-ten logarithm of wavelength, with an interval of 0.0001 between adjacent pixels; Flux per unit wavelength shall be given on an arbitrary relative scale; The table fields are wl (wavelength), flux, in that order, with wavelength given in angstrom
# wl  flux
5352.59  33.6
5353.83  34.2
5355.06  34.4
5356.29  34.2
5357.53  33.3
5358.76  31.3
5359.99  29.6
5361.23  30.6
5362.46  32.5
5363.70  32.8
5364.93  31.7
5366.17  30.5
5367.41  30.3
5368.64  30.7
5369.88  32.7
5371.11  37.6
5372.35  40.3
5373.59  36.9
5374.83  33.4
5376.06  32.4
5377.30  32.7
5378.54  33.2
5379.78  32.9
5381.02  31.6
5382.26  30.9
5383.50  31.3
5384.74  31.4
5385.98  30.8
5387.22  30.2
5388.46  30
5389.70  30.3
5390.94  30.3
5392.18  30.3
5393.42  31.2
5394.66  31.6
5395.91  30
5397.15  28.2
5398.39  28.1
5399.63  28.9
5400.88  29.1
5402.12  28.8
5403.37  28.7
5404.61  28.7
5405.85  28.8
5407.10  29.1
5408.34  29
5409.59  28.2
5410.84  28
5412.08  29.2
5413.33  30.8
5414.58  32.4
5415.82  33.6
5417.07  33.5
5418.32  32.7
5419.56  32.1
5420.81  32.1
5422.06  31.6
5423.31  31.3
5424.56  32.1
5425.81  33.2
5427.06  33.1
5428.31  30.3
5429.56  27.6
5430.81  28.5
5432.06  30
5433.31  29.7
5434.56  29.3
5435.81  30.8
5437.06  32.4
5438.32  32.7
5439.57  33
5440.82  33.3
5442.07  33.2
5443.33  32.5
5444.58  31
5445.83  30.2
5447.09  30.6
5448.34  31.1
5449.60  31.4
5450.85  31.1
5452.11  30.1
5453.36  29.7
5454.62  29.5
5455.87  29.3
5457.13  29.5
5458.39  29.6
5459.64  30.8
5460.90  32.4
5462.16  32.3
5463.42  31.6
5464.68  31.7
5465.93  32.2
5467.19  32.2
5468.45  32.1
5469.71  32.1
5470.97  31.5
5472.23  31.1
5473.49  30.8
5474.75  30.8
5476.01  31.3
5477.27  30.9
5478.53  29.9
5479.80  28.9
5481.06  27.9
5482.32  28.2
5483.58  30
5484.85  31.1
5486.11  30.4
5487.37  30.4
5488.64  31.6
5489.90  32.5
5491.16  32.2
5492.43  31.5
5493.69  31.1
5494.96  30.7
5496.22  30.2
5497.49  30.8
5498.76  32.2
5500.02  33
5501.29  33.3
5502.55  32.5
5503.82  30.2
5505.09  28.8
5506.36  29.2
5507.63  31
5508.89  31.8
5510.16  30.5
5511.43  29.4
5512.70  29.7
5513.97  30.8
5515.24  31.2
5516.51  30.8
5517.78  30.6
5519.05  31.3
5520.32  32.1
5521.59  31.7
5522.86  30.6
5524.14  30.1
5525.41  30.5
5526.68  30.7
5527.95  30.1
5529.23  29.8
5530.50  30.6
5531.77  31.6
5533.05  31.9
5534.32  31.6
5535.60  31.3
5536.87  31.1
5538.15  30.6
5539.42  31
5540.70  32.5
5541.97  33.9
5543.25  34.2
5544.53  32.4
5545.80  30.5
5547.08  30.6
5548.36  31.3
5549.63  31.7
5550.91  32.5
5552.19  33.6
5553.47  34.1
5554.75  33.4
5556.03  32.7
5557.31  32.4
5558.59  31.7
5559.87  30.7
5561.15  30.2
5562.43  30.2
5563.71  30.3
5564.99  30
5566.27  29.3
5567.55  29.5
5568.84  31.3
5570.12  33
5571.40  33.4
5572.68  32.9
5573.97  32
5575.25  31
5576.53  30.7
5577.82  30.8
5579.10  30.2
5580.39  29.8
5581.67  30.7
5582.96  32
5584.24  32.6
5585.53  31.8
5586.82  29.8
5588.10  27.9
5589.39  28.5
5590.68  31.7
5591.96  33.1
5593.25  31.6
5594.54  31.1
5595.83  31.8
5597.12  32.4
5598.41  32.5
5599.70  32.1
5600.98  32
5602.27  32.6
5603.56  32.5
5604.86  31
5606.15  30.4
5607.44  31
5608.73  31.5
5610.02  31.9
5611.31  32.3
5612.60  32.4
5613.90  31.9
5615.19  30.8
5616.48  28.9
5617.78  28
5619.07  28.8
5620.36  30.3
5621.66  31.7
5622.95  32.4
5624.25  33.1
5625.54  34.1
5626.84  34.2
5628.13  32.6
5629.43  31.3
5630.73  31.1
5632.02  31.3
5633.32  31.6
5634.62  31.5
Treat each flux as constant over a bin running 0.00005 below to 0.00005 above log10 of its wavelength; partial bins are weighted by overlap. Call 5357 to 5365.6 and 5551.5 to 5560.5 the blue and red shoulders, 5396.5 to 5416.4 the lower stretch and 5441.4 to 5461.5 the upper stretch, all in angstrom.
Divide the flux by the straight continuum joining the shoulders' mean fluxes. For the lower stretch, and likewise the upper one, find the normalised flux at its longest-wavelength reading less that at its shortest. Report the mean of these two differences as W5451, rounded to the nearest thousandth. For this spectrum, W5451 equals 0.069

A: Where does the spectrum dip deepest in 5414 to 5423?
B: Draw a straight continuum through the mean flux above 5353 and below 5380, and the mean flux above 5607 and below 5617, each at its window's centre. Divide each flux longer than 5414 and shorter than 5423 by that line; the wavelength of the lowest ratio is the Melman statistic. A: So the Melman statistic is 5422.06 angstrom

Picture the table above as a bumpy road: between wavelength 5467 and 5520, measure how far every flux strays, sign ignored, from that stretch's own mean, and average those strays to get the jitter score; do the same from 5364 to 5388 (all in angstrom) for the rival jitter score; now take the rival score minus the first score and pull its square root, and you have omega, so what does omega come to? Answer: 1.0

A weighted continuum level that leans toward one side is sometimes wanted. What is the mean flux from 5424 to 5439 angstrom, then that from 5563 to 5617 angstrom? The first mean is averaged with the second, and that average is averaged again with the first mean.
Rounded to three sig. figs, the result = 30.9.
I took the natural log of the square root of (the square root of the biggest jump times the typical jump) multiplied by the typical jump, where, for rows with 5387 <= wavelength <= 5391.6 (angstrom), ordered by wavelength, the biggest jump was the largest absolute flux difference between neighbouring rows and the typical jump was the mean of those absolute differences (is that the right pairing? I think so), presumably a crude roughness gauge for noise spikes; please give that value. -1.6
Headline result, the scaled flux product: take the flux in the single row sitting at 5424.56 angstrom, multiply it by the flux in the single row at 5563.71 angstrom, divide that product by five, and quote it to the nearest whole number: 195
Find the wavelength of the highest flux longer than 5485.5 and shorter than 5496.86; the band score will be 5489.90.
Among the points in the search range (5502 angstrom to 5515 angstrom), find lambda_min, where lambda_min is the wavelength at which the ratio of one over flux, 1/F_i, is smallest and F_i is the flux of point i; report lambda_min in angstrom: 5502.55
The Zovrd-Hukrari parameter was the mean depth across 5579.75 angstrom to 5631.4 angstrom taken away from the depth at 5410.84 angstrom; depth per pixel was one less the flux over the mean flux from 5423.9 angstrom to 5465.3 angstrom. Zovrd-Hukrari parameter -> 0.11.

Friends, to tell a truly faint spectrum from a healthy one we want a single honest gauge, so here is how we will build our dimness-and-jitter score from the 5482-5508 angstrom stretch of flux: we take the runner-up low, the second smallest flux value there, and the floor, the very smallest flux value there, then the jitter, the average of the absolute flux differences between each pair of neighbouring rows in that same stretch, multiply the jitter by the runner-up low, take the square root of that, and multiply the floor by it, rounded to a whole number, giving 143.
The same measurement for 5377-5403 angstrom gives 111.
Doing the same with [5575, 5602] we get 141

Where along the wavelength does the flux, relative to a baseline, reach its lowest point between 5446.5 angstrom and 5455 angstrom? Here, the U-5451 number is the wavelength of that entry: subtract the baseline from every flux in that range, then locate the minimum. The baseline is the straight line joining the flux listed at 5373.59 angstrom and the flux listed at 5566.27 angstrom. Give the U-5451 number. 5454.62 angstrom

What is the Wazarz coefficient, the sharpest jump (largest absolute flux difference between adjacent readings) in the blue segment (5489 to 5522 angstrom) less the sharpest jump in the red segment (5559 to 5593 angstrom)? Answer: -0.9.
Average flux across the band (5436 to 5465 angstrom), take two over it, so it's 0.0640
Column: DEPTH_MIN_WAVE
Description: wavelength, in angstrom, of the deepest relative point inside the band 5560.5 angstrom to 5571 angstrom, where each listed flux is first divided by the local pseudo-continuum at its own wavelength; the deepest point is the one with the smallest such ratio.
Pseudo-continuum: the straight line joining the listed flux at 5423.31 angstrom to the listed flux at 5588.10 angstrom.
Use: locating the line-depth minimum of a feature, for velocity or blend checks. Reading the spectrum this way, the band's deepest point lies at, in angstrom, 5566.27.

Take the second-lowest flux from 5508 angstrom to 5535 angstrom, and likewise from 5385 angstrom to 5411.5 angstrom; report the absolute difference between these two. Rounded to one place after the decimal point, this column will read 1.6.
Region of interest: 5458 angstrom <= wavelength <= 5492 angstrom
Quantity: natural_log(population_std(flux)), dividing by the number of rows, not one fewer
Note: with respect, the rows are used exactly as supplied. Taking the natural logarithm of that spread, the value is 0.2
